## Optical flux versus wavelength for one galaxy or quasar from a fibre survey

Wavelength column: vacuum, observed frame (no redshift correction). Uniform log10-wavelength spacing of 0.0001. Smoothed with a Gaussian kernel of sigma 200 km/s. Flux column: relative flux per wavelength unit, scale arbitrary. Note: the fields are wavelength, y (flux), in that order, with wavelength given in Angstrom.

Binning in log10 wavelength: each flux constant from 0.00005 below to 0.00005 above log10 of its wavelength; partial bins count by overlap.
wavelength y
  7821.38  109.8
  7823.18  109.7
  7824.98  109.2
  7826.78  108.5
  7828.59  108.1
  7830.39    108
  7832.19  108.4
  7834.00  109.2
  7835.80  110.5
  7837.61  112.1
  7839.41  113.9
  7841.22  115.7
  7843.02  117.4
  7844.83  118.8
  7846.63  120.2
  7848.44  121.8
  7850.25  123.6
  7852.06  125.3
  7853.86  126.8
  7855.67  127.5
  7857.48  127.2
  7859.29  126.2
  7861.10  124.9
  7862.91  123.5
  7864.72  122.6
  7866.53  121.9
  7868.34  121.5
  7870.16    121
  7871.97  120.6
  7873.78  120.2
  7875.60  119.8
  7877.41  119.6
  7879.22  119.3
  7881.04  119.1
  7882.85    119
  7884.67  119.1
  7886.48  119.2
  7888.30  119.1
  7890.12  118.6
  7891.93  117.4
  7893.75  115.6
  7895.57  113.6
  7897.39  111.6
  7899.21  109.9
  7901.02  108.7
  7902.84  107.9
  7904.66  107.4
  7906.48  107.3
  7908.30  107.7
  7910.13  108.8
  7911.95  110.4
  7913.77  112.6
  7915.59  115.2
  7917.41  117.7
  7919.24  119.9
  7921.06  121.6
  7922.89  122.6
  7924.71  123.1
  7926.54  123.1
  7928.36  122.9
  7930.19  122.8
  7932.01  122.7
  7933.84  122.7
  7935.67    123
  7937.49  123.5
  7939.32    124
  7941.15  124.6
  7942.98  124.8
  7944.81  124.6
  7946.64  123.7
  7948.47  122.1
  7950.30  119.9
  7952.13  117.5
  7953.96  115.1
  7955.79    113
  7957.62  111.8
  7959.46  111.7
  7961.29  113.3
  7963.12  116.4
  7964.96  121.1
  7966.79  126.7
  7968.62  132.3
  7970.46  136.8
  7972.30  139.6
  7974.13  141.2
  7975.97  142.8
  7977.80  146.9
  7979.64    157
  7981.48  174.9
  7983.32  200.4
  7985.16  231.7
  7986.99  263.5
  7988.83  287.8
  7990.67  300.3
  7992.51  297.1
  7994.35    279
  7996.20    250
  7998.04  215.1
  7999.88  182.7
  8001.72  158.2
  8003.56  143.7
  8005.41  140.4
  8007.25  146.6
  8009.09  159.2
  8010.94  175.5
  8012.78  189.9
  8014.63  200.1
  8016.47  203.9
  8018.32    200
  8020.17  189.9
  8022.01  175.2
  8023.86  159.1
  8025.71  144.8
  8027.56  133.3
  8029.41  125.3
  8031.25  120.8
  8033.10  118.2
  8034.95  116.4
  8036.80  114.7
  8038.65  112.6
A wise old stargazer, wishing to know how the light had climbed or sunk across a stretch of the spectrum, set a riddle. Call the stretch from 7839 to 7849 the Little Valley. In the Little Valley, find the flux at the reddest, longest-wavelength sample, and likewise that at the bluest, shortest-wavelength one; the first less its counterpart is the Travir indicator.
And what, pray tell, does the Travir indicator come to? 8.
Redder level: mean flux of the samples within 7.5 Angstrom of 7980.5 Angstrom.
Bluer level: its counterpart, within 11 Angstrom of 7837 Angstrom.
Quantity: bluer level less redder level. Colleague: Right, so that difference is -70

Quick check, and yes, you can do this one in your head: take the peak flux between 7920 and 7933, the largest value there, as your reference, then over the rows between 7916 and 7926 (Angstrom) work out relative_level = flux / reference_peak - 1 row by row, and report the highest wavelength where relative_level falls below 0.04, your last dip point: 7924.71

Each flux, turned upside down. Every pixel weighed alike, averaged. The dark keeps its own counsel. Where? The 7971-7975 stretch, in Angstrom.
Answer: 0.0071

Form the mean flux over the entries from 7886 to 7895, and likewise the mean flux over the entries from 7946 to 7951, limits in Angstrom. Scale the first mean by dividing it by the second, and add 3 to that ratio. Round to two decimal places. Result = 3.97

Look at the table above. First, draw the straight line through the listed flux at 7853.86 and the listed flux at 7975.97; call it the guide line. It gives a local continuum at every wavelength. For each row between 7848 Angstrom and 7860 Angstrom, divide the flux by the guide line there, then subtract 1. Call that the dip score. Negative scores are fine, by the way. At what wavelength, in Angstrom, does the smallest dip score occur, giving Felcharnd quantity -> 7848.44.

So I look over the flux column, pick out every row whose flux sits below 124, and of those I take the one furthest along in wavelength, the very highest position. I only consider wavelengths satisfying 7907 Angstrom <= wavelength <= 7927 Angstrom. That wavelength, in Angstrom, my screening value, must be 7926.54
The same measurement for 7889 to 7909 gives 7908.30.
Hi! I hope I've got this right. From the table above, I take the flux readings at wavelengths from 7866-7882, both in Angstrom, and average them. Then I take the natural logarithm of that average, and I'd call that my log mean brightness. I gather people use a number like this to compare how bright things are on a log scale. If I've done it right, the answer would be 4.79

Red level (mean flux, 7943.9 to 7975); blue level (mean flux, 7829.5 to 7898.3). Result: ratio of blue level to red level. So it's 0.97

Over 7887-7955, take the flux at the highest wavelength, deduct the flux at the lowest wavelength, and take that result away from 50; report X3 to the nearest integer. 54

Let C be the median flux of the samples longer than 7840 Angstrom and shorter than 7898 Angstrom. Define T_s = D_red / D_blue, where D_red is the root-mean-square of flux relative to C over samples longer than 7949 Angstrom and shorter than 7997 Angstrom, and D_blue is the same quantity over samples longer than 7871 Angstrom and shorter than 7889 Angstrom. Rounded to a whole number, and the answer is 116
